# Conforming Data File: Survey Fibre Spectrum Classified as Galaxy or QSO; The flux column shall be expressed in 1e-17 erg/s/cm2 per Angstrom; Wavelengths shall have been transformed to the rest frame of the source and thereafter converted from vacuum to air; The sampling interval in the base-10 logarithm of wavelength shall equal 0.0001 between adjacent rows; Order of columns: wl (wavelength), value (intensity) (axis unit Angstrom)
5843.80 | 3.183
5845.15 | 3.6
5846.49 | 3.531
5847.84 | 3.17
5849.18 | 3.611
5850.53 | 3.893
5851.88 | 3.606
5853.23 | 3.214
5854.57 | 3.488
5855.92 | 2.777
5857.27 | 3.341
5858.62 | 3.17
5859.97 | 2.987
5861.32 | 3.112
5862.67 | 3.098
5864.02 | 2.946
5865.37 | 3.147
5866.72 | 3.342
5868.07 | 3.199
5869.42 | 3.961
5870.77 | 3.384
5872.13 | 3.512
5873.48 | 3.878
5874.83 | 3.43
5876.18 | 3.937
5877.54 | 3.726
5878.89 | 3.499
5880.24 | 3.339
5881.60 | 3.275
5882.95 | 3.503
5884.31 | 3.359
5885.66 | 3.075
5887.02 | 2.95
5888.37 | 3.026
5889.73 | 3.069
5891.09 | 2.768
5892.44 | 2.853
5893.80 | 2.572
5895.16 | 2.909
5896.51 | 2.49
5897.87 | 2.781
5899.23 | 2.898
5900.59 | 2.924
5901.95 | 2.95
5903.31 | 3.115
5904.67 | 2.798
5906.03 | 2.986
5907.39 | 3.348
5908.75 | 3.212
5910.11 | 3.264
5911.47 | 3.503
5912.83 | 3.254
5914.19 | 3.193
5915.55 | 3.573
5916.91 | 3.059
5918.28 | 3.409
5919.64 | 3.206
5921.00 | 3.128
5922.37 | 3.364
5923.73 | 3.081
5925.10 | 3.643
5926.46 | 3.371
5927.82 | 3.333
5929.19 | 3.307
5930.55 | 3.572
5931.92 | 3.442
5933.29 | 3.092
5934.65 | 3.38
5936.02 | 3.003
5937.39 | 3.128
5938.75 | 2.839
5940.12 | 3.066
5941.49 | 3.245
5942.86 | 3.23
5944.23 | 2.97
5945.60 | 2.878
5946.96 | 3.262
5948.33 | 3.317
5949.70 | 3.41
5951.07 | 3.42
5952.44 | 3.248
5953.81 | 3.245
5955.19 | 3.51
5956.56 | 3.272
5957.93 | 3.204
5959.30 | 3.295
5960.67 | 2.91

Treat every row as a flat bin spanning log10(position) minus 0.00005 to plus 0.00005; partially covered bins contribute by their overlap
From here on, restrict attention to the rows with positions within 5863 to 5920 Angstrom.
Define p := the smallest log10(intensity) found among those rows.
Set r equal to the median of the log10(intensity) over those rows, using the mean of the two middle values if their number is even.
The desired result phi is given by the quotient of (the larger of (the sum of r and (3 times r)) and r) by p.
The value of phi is 5.1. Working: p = 0.40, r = 0.505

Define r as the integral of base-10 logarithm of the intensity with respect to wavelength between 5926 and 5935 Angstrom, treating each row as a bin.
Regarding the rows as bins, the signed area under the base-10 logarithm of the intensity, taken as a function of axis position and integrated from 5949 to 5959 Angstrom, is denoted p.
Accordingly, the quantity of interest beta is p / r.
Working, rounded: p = 5.2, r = 4.73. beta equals 1.10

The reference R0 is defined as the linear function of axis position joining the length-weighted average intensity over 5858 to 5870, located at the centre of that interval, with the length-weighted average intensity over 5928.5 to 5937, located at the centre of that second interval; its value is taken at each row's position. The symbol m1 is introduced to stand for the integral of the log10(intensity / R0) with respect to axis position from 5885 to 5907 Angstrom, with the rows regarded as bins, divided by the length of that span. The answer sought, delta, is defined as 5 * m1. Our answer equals -0.26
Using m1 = -0.051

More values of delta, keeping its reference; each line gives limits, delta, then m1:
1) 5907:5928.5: 0.02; 0.004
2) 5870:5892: 0.07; 0.014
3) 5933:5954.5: -0.09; -0.018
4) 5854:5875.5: 0.05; 0.009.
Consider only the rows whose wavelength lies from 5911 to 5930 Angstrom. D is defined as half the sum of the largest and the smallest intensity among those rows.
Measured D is 3.35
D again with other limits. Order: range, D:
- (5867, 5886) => 3.52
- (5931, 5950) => 3.14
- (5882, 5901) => 3.00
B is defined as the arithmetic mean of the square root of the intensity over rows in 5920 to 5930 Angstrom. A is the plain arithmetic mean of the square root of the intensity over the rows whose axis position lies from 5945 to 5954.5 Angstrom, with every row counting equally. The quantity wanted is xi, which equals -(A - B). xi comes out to 0.02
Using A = 1.80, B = 1.82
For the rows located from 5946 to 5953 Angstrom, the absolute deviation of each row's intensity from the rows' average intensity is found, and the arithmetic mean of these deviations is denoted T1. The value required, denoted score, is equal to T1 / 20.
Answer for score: 0.003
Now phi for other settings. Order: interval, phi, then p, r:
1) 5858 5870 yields 4.2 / 0.47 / 0.498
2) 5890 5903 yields 4.6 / 0.40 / 0.455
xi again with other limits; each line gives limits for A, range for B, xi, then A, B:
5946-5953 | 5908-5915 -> -0.01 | 1.83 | 1.81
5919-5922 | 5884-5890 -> -0.02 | 1.78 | 1.76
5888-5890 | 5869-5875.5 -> 0.16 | 1.75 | 1.91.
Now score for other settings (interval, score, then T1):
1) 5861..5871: 0.011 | 0.22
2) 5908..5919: 0.007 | 0.14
